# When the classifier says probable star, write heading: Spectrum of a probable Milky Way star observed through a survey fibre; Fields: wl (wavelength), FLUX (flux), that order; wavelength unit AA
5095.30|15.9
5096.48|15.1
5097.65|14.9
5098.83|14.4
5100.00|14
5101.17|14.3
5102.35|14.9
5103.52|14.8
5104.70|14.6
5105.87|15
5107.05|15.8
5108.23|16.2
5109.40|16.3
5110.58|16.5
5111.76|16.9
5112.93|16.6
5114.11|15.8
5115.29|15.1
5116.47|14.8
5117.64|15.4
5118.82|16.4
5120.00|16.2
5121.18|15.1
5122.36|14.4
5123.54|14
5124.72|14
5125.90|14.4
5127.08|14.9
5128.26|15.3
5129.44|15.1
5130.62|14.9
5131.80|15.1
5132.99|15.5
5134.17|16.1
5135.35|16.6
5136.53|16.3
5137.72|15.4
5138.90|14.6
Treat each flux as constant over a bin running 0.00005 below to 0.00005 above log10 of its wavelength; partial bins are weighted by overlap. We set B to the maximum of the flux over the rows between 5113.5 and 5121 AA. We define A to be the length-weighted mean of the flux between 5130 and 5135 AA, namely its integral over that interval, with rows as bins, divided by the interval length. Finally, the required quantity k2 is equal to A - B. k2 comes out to -0.9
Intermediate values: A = 15.5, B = 16.4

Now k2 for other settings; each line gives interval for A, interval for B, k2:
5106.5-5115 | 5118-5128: -0.1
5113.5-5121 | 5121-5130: 0.3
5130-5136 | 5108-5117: -1.3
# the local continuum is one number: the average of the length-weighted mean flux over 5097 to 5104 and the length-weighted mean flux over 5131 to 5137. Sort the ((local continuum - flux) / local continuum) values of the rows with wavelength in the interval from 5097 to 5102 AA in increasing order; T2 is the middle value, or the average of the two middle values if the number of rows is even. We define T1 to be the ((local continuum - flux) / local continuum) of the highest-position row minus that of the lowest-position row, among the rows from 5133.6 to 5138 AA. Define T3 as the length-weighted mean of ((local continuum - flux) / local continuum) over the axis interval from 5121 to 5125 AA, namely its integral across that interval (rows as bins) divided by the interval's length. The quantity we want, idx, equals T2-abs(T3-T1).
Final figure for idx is 0.045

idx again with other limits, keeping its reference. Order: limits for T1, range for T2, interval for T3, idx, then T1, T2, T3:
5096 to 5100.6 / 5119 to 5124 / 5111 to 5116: -0.098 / 0.07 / 0.031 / -0.06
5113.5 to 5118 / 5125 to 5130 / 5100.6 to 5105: 0.004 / 0.03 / 0.014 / 0.04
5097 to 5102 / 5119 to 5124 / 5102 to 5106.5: 0.017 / 0.04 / 0.031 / 0.03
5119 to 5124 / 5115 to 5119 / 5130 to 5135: -0.162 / 0.14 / -0.002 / -0.02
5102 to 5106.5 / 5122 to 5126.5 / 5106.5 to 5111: 0.010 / -0.01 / 0.067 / -0.06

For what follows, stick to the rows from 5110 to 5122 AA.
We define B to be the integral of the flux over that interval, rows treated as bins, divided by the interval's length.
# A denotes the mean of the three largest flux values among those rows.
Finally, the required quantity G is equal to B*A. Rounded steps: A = 16.7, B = 15.9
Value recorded 264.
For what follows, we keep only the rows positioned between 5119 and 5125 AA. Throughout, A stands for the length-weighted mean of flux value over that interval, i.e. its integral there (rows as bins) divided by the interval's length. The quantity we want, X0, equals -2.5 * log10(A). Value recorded -2.93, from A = 14.9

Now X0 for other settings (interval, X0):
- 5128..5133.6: -2.95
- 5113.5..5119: -2.97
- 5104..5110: -2.98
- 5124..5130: -2.92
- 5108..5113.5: -3.05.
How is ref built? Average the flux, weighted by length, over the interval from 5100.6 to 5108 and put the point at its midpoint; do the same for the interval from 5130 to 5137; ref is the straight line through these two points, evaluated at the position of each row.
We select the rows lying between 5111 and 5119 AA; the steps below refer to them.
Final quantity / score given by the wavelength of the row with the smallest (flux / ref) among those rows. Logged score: 5116.47 AA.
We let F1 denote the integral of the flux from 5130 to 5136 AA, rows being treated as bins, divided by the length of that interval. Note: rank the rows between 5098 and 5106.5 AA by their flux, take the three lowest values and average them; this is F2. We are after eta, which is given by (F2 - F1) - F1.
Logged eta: -17.1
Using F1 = 15.6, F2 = 14.2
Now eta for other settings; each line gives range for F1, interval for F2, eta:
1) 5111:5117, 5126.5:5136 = -16.8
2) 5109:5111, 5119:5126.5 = -18.6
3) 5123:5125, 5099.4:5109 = -13.7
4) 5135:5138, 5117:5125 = -18.1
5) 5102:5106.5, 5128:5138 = -14.6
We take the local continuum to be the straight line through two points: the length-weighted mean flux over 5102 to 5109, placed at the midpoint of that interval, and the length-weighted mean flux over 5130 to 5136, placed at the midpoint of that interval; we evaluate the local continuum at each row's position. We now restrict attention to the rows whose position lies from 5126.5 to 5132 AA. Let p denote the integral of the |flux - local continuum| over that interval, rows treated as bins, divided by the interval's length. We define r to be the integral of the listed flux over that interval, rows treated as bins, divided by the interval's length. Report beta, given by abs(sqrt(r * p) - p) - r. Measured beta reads -12.8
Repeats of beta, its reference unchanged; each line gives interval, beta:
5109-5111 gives -13.3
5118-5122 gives -13.2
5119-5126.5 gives -11.9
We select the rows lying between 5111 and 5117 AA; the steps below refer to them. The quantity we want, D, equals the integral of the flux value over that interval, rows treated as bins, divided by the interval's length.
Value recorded 15.9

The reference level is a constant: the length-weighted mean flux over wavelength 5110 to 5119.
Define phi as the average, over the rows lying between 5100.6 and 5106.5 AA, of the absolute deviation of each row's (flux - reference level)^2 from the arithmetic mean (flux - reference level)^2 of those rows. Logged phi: 0.5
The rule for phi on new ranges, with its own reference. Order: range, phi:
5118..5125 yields 1.5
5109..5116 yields 0.3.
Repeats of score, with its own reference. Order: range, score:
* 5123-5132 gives 5124.72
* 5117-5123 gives 5122.36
